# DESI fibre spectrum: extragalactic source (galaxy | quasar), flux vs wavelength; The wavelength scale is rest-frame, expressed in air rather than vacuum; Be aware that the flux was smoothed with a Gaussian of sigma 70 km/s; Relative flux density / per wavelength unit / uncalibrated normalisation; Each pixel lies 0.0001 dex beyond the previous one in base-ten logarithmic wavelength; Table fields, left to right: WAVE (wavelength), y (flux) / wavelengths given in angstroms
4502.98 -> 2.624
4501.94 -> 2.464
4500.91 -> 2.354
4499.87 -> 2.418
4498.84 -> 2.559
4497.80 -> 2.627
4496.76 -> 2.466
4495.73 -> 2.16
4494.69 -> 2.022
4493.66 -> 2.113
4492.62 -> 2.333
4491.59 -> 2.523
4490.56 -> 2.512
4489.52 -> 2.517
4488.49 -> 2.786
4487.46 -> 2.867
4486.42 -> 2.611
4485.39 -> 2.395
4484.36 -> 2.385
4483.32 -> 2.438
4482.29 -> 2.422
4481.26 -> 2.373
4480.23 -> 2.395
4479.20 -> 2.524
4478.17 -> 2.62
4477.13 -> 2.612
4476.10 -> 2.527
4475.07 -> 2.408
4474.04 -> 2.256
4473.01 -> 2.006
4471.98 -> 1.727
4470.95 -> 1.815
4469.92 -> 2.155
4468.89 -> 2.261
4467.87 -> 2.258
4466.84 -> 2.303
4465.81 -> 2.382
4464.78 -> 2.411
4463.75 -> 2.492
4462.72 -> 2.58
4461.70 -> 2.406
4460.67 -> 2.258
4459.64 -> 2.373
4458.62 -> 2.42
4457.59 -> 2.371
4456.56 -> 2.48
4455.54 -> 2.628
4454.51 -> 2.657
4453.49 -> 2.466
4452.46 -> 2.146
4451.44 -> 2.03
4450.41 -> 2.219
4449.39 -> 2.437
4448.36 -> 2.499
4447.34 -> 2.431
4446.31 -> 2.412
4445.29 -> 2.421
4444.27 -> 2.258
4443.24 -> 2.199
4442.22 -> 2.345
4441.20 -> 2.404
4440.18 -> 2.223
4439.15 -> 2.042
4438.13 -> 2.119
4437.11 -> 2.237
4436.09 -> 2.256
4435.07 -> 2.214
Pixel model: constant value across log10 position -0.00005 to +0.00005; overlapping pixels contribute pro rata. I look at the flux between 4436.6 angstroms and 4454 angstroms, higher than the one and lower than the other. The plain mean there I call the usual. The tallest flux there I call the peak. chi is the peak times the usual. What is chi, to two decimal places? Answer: 5.72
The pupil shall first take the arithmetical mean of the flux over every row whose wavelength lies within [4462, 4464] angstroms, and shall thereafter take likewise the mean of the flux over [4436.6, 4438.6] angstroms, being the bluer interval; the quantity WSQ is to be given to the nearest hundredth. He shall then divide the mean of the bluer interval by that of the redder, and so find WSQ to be 0.86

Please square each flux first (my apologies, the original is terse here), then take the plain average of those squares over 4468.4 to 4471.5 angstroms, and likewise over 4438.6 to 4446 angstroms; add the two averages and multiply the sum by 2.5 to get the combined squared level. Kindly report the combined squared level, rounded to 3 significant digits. 23.8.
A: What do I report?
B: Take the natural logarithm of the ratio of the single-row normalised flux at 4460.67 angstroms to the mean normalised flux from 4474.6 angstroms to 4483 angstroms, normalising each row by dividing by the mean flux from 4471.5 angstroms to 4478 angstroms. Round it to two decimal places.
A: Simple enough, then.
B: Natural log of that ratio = -0.10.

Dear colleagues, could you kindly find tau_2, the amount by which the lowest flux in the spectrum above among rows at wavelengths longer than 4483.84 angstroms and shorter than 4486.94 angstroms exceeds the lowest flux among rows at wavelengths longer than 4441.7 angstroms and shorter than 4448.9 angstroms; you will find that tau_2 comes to 0.19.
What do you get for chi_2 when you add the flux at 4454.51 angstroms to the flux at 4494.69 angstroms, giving 4.68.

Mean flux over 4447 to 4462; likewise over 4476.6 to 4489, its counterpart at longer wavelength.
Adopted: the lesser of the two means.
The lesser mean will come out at 2.39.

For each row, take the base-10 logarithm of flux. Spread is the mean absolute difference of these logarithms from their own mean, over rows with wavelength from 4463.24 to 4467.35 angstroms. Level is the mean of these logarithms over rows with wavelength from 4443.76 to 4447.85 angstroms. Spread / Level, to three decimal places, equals 0.026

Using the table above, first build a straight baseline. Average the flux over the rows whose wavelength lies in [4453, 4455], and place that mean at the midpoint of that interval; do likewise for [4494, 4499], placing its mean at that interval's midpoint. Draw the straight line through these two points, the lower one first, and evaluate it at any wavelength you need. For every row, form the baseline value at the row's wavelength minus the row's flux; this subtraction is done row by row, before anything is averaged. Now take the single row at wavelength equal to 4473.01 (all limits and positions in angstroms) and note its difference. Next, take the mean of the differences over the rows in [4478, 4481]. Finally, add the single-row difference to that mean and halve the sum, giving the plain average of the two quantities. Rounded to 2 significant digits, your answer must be 0.20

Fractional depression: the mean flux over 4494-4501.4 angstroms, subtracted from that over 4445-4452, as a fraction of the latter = -0.01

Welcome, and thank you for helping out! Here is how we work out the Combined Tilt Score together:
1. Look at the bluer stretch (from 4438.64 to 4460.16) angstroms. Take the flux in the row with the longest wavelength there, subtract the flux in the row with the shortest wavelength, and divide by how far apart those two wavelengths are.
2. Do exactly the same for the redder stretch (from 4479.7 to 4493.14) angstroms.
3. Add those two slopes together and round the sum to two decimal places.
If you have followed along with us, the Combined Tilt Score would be 0.01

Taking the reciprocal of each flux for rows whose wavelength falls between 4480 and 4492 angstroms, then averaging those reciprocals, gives 0.398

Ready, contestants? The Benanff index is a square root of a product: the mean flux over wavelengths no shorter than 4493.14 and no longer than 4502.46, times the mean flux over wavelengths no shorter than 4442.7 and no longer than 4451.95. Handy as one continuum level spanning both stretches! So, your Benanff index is 2.34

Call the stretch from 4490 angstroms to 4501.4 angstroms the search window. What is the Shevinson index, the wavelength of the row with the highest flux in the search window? 4497.80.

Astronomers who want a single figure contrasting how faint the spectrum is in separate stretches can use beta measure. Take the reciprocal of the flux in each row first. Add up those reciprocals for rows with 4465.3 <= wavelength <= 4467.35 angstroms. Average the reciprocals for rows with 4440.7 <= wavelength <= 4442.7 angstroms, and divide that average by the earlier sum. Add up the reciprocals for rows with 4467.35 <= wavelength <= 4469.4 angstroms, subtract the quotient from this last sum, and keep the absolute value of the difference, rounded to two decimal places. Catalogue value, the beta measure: 0.39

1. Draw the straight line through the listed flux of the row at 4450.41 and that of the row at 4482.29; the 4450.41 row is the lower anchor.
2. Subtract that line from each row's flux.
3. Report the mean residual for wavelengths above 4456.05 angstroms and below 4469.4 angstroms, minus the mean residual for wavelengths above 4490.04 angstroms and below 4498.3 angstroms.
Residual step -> 0.24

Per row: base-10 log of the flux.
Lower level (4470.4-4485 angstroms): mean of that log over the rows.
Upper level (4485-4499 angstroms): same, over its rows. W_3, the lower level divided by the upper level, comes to 0.93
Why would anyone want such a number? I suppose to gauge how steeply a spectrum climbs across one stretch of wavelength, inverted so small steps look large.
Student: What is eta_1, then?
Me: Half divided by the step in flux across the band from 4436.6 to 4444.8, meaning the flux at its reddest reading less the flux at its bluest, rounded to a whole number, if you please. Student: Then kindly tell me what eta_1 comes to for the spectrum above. 24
